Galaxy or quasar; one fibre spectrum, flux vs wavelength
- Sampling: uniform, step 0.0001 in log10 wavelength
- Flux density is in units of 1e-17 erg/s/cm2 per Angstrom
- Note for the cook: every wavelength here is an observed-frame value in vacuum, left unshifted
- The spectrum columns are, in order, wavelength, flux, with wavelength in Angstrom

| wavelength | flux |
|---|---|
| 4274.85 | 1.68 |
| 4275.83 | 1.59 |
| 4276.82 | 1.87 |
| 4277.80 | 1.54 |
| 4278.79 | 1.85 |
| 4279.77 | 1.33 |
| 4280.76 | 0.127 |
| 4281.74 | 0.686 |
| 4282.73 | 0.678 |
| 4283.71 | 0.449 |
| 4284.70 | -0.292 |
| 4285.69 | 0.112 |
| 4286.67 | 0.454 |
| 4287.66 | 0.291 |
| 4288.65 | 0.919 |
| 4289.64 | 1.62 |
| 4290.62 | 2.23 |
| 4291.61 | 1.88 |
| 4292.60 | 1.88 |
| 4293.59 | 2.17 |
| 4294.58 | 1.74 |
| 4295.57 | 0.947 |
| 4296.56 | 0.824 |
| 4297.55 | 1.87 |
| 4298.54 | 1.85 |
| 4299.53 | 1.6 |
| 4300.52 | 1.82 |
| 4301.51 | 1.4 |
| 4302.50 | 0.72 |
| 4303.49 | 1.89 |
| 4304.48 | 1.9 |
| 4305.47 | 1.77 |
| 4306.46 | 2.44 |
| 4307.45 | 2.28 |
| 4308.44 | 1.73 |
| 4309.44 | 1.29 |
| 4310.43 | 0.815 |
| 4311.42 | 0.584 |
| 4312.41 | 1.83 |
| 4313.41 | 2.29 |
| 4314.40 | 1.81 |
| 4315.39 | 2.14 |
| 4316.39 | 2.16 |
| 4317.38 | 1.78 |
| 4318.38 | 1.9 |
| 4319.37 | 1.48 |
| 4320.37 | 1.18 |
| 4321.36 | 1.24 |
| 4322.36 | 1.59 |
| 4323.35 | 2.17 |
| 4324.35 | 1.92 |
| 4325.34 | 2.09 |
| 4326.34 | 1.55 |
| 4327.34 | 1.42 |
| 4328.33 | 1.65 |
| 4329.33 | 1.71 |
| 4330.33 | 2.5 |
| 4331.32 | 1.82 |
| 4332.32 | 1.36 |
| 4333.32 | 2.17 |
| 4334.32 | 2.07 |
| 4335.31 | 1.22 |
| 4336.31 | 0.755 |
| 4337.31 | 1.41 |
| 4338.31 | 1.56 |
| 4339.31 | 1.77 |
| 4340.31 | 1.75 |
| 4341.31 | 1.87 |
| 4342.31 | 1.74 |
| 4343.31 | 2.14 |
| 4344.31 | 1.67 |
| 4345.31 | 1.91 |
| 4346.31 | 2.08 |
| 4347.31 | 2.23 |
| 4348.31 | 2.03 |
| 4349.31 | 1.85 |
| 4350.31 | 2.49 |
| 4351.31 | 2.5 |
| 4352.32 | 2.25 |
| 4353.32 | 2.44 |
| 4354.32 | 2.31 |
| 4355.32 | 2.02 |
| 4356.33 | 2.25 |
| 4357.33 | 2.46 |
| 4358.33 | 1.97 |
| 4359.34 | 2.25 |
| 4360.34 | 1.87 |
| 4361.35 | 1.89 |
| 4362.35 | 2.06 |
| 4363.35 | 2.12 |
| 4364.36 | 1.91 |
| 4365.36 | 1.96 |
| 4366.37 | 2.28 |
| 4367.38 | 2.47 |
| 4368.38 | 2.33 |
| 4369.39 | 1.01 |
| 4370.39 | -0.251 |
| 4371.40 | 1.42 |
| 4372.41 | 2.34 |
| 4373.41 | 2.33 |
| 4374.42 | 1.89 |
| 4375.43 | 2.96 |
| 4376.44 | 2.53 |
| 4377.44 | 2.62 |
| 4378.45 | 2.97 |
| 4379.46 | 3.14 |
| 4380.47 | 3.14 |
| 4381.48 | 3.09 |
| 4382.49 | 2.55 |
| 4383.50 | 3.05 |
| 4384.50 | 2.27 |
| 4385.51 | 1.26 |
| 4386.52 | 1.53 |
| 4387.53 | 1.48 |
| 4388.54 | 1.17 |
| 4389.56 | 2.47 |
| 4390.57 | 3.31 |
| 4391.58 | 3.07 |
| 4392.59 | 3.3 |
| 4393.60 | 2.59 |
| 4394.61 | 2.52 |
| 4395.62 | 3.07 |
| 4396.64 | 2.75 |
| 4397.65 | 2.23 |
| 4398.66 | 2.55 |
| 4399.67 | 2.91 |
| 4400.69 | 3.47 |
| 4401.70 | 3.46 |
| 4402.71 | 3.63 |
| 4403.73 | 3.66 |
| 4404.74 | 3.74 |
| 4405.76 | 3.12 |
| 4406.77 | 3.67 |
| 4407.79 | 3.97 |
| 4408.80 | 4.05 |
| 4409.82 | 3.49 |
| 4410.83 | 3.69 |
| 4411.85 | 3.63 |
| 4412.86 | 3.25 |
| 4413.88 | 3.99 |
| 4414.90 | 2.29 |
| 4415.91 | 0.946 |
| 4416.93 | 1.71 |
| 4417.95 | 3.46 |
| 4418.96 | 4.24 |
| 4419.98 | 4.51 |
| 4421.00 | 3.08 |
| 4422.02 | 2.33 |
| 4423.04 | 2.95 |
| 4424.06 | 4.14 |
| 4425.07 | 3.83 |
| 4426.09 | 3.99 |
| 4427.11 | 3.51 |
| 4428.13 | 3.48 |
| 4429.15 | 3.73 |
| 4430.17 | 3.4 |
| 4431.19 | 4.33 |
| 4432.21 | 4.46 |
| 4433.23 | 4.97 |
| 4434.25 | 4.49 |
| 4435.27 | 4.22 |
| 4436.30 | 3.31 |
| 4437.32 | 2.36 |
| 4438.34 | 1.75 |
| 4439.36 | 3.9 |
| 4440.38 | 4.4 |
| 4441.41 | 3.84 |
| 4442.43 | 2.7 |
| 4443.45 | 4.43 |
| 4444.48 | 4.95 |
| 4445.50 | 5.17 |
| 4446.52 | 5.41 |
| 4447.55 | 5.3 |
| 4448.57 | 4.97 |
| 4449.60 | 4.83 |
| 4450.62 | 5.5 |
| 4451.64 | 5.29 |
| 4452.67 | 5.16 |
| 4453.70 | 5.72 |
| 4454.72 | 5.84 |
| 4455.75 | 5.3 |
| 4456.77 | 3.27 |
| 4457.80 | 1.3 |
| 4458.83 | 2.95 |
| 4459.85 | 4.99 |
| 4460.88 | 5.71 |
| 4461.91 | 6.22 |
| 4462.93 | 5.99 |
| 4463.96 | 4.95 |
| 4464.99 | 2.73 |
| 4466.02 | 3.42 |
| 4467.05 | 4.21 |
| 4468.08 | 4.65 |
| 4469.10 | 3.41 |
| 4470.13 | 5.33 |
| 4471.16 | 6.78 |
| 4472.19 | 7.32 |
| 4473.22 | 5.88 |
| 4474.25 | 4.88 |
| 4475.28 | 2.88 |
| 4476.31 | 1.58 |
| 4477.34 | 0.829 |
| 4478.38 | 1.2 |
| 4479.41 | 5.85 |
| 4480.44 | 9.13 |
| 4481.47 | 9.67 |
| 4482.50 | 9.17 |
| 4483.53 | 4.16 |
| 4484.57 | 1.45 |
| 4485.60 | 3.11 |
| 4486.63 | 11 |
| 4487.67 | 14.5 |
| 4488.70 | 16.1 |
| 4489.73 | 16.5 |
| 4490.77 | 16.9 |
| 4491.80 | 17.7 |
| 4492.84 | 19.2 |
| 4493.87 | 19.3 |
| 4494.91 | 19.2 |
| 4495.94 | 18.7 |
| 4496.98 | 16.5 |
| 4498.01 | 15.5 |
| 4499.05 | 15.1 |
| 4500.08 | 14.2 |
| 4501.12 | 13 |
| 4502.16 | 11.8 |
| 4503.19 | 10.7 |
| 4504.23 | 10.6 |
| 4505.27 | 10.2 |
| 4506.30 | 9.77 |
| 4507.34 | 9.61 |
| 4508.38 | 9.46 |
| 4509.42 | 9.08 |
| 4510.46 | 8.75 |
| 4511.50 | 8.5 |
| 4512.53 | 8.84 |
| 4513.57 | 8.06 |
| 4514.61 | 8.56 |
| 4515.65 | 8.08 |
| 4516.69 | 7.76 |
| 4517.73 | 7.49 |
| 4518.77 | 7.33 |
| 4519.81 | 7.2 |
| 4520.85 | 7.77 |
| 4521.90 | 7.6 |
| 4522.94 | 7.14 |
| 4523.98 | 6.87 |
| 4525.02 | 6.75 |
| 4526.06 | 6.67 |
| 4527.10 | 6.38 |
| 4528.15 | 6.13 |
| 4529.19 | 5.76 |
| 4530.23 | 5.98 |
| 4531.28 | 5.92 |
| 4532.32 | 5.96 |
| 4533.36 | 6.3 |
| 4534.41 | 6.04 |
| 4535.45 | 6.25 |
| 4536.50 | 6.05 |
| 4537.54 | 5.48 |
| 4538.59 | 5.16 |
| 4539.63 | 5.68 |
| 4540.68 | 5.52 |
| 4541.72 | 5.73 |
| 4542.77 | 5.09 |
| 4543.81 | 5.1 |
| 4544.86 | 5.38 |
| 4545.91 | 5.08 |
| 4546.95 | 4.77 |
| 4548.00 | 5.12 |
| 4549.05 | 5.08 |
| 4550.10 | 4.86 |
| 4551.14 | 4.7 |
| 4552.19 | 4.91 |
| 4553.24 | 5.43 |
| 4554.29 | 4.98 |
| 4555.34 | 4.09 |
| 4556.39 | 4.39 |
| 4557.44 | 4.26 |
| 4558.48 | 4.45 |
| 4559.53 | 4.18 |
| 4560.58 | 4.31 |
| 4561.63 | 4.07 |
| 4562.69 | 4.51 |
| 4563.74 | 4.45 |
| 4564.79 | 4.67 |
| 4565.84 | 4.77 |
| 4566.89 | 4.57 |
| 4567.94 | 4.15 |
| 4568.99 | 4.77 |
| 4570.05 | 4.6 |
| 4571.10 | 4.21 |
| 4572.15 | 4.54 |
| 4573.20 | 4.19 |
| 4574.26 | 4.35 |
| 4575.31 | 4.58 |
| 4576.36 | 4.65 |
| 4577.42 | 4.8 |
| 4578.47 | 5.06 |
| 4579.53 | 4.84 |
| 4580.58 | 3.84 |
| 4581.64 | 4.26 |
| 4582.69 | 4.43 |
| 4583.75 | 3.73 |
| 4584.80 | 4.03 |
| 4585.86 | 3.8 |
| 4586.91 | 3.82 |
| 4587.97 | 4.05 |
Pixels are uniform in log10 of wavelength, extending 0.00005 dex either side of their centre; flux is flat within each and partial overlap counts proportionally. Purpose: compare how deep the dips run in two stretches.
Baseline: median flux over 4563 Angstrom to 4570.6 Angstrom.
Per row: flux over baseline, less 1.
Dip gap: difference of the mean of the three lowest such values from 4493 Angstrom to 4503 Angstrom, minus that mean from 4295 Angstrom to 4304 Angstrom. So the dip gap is 2.6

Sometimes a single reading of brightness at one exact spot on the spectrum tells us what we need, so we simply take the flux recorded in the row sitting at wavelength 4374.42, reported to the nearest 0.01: 1.89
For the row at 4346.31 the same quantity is 2.08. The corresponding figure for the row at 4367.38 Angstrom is 2.47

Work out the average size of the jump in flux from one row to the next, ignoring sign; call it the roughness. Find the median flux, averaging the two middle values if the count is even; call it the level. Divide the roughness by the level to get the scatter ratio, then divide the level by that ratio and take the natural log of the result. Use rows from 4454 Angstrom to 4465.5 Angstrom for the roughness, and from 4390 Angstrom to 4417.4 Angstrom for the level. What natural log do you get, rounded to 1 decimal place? 2.1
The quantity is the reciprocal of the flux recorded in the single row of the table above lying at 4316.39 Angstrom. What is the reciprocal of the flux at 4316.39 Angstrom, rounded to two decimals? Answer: 0.46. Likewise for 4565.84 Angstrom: 0.21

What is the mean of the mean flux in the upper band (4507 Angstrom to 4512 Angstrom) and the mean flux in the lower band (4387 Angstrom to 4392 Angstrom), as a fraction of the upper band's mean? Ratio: 0.63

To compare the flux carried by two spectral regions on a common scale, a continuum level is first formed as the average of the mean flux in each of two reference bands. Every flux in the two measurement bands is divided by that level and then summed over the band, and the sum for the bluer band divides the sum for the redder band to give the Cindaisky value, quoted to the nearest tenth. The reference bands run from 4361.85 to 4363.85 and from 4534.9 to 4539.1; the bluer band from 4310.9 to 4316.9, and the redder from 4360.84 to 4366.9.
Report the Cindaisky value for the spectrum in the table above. 1.1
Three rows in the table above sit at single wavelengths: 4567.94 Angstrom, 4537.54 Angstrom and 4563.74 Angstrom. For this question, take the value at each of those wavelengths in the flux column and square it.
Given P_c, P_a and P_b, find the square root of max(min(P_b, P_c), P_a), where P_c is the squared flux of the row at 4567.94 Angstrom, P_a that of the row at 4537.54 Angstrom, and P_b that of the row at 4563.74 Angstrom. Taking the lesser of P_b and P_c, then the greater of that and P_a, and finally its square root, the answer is 5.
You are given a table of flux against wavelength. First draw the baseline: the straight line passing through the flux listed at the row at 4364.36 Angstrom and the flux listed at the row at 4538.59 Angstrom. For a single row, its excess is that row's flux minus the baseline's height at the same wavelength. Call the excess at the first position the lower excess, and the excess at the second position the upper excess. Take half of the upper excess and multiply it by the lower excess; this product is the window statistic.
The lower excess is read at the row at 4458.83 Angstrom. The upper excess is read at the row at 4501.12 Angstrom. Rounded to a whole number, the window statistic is -3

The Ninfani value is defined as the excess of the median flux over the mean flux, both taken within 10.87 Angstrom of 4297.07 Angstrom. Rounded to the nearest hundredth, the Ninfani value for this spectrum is 0.23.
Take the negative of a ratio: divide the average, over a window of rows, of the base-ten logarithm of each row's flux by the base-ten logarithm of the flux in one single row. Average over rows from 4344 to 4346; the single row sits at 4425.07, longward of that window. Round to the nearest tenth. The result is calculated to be -0.4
